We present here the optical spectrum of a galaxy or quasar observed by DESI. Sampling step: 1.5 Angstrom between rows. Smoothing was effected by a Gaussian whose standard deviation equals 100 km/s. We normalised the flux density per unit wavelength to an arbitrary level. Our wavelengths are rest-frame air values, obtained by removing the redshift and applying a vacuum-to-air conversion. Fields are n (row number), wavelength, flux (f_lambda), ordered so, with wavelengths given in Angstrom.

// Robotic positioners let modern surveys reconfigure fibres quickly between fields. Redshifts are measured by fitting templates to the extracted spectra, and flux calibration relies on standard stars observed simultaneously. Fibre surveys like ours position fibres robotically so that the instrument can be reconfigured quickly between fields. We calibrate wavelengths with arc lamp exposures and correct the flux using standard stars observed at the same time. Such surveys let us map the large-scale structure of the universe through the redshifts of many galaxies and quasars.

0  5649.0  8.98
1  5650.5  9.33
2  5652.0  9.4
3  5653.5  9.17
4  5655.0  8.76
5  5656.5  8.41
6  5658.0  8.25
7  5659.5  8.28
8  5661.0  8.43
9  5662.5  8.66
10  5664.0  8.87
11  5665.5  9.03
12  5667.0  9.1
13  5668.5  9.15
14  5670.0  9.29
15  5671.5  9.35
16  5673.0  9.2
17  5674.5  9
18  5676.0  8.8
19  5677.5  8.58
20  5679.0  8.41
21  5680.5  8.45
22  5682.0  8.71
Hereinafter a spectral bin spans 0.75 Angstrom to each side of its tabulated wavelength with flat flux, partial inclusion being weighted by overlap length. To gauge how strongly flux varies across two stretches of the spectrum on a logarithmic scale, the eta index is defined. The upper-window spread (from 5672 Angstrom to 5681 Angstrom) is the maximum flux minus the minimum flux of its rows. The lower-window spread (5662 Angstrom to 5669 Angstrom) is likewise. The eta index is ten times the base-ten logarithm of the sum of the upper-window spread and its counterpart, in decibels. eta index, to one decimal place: 1.1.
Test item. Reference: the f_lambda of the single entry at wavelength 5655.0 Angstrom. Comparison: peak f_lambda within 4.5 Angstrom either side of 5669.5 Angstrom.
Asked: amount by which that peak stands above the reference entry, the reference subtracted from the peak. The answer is 0.59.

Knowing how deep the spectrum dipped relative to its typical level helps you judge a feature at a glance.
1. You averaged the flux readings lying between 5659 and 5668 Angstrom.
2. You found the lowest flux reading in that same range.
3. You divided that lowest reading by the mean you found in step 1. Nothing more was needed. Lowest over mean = 0.95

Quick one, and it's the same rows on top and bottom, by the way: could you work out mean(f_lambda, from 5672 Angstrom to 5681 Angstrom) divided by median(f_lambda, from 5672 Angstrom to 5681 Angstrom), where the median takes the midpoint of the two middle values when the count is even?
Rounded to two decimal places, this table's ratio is 1.01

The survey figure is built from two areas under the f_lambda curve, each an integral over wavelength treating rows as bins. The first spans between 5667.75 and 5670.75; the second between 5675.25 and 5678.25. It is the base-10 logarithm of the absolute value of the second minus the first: 0.20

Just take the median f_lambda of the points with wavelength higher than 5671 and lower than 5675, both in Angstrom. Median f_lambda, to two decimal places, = 9.20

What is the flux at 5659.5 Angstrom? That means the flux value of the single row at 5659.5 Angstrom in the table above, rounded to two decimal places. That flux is 8.28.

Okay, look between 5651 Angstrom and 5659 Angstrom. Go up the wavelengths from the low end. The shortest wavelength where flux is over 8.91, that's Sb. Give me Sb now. 5652.0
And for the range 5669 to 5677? 5670.0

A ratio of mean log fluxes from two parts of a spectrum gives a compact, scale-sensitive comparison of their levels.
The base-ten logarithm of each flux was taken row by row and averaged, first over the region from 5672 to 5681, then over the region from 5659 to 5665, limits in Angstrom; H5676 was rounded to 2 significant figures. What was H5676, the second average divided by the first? 0.99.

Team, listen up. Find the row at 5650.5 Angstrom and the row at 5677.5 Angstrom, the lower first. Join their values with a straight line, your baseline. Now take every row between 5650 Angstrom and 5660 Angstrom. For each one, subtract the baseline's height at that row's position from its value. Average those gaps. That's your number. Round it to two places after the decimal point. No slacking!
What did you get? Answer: -0.41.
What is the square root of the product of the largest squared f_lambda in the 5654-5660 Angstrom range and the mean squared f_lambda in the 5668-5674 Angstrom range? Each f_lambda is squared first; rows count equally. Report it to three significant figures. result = 81.0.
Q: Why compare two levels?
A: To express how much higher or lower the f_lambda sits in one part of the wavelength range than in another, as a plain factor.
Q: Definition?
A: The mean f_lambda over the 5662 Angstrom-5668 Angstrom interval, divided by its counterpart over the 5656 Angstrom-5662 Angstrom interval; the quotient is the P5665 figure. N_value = 1.07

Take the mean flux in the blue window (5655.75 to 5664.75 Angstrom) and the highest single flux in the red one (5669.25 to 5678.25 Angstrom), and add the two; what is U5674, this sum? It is 17.8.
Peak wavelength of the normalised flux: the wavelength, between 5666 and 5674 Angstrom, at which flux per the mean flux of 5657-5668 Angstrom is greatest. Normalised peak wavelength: 5671.5 Angstrom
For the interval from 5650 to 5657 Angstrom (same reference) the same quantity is 5652.0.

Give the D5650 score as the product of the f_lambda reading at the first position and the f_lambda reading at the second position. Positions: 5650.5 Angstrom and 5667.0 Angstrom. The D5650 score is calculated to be 84.9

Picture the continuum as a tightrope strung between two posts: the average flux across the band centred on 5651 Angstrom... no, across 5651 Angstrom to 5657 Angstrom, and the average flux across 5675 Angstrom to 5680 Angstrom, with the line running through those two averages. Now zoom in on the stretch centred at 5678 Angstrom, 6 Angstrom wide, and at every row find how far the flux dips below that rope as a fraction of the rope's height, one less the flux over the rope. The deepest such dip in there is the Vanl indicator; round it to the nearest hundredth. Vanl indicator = 0.02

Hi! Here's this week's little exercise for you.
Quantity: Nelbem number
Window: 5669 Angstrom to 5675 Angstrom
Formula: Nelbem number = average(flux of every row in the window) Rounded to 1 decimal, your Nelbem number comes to 9.2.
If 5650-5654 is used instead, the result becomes 9.3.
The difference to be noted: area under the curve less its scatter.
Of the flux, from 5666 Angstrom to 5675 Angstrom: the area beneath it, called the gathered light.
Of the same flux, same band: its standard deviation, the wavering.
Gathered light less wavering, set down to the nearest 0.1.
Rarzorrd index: 82.5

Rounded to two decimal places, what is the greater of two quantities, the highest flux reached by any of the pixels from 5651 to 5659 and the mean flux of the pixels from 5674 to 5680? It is 9.40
